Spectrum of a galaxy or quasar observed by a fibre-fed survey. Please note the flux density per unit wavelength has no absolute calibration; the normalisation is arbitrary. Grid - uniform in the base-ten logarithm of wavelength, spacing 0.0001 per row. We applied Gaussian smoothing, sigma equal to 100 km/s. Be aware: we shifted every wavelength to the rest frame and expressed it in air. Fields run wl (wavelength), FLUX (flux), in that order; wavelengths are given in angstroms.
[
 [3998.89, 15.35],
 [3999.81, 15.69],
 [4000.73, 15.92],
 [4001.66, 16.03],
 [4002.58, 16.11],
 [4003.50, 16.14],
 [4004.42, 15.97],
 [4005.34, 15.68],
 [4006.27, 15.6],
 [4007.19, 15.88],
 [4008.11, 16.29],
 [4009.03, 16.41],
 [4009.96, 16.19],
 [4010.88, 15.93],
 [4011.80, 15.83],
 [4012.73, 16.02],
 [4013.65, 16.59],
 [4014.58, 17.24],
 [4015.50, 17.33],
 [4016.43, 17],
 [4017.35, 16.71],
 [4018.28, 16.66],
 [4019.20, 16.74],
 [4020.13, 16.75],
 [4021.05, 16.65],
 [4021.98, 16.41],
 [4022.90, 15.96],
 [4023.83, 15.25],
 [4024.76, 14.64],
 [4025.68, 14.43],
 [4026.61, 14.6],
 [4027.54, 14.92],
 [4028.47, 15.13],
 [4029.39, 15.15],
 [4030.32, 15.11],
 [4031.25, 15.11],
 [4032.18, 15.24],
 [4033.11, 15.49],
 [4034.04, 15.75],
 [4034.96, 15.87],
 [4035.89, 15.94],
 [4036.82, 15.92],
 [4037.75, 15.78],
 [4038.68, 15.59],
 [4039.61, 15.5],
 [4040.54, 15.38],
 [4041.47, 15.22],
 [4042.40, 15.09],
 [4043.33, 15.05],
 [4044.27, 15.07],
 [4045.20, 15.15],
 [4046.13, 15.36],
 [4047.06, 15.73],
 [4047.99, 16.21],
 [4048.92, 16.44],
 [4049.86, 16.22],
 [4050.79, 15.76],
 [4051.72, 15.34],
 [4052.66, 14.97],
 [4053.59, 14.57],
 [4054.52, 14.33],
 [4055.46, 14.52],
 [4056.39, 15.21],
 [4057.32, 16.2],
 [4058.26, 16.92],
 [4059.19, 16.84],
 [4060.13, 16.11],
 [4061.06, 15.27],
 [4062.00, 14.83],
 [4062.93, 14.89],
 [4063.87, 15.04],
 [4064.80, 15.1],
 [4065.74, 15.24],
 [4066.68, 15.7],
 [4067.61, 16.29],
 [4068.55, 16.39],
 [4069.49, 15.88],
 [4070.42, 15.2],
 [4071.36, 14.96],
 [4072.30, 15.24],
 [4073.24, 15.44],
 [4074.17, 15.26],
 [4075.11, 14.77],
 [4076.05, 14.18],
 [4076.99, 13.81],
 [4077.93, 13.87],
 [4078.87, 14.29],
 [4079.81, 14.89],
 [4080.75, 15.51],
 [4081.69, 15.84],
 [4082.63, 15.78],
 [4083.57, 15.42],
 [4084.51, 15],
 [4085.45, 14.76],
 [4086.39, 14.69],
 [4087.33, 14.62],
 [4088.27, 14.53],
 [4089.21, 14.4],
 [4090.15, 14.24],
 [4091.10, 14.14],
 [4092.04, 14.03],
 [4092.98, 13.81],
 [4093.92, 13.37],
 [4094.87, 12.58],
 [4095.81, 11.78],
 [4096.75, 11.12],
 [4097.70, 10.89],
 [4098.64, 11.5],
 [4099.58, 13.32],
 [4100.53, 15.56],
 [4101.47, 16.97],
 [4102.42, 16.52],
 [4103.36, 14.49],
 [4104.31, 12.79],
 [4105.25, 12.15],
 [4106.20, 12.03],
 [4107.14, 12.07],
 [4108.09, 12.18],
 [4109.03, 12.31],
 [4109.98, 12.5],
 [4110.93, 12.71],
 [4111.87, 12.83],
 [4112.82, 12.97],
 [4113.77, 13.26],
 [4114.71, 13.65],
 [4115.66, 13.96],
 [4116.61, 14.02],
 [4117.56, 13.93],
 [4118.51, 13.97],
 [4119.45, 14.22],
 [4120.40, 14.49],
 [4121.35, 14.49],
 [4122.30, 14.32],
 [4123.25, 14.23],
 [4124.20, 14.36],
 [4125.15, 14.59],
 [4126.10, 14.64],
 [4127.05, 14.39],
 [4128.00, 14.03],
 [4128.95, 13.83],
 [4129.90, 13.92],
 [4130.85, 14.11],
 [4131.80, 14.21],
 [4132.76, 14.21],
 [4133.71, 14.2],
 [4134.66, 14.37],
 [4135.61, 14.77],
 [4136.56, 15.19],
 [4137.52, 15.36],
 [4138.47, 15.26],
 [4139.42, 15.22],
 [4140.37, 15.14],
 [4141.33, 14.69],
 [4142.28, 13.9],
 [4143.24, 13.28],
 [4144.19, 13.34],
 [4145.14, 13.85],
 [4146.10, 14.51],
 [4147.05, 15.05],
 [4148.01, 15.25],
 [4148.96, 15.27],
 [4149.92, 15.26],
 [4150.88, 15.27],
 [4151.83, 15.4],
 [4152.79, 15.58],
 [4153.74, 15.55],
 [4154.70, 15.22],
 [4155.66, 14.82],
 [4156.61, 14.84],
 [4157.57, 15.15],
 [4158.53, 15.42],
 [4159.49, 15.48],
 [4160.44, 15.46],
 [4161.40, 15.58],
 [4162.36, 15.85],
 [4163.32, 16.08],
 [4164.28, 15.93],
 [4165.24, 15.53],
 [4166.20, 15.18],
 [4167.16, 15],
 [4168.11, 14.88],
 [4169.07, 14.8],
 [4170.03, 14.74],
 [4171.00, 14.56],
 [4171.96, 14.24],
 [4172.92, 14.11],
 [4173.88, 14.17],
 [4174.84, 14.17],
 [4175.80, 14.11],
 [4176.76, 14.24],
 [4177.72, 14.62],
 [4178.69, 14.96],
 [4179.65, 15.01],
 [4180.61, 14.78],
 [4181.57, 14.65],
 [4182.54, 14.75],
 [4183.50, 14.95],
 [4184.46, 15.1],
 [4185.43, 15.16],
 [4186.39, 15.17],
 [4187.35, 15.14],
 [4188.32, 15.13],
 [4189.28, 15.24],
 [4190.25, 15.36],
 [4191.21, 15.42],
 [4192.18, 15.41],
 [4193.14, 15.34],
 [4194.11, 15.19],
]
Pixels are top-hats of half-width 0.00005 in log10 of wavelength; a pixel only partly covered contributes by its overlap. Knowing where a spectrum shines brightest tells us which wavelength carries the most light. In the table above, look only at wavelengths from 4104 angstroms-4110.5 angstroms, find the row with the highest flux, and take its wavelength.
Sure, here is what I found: 4104.31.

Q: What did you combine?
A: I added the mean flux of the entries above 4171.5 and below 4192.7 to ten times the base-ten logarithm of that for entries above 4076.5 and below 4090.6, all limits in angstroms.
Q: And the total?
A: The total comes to 26.5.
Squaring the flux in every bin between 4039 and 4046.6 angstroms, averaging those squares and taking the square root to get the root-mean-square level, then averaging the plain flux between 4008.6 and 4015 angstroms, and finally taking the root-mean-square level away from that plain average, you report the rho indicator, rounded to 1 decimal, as 1.1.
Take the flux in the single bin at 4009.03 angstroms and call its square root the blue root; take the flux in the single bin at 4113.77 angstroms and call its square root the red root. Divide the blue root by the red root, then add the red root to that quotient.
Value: 4.75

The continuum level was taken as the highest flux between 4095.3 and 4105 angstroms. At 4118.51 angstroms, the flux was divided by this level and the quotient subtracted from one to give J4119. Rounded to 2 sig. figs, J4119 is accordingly 0.18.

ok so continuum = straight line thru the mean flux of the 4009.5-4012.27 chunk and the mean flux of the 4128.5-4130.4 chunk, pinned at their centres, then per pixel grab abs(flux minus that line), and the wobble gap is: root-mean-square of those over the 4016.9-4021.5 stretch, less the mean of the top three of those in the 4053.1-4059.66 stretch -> -0.6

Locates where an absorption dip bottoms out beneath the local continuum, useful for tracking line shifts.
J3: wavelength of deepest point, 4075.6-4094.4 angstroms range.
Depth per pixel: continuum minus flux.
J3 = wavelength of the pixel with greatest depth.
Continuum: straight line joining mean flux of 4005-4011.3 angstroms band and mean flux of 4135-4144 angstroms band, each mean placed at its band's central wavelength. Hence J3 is 4093.92 angstroms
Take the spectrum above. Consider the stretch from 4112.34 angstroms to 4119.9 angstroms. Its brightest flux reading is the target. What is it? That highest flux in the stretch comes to 14.22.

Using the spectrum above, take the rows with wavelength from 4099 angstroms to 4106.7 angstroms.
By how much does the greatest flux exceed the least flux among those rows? 4.9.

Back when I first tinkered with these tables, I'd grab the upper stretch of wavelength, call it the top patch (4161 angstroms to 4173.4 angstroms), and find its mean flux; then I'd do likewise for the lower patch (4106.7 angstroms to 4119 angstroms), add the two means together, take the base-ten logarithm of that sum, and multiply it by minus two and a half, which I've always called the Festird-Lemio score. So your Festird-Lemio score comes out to -3.63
